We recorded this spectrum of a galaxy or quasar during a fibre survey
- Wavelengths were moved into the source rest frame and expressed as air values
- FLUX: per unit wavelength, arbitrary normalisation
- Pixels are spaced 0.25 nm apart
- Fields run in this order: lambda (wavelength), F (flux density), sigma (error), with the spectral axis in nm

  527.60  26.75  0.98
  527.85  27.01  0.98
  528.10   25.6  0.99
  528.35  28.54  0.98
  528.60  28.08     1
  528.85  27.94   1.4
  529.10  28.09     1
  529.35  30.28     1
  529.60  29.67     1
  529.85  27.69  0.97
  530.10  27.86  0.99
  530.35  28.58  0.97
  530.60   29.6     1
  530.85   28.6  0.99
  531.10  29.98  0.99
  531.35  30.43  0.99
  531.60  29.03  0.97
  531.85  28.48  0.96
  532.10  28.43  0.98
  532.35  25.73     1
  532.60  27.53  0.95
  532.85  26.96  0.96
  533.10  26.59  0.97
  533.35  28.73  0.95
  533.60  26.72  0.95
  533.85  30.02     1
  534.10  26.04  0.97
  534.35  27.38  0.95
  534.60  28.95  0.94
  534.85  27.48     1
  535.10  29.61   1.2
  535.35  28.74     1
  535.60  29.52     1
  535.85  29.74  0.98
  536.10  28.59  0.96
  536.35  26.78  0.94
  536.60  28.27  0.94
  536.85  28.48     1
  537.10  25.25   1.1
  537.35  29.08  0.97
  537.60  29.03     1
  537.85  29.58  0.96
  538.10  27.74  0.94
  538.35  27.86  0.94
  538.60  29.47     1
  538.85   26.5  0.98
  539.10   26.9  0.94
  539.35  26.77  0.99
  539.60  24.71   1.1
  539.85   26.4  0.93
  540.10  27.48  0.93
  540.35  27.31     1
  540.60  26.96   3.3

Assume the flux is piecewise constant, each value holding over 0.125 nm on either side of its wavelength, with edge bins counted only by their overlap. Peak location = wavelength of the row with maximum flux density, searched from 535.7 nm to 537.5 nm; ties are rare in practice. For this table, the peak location 535.85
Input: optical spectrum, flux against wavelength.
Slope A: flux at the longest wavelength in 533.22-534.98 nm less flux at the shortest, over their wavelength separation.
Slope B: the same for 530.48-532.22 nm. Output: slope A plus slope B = -1.6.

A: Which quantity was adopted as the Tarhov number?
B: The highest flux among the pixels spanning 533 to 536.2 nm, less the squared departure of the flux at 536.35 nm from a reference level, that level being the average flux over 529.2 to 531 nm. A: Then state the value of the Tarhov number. 25.5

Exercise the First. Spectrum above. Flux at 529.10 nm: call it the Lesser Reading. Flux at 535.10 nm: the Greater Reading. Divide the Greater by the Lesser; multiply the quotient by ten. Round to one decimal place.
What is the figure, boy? 10.5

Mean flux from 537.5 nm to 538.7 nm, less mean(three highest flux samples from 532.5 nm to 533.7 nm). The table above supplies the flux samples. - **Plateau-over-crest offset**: 1.0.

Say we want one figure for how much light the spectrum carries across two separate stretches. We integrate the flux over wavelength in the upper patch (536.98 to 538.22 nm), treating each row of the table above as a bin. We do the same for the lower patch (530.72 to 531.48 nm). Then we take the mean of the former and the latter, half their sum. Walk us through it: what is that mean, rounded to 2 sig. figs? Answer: 29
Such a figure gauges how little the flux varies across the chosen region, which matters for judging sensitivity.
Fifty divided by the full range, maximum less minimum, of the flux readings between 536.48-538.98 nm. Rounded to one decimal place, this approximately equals 11.5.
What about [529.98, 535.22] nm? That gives 10.6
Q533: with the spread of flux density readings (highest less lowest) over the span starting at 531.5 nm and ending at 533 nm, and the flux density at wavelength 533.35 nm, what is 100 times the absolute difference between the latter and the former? 2543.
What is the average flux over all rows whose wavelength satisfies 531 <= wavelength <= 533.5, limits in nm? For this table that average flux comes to 28.2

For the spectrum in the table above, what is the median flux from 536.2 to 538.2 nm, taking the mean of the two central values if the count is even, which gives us 28.4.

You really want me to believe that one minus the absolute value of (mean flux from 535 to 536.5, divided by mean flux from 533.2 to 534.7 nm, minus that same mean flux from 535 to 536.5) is -26.8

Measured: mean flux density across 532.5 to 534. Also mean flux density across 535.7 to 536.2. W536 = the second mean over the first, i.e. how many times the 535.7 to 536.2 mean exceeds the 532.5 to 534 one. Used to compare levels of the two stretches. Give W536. 1.05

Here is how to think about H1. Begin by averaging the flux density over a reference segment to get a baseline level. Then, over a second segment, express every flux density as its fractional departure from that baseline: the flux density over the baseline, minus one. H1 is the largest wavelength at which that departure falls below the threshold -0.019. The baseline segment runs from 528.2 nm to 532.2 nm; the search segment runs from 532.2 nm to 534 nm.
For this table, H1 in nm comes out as 533.60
